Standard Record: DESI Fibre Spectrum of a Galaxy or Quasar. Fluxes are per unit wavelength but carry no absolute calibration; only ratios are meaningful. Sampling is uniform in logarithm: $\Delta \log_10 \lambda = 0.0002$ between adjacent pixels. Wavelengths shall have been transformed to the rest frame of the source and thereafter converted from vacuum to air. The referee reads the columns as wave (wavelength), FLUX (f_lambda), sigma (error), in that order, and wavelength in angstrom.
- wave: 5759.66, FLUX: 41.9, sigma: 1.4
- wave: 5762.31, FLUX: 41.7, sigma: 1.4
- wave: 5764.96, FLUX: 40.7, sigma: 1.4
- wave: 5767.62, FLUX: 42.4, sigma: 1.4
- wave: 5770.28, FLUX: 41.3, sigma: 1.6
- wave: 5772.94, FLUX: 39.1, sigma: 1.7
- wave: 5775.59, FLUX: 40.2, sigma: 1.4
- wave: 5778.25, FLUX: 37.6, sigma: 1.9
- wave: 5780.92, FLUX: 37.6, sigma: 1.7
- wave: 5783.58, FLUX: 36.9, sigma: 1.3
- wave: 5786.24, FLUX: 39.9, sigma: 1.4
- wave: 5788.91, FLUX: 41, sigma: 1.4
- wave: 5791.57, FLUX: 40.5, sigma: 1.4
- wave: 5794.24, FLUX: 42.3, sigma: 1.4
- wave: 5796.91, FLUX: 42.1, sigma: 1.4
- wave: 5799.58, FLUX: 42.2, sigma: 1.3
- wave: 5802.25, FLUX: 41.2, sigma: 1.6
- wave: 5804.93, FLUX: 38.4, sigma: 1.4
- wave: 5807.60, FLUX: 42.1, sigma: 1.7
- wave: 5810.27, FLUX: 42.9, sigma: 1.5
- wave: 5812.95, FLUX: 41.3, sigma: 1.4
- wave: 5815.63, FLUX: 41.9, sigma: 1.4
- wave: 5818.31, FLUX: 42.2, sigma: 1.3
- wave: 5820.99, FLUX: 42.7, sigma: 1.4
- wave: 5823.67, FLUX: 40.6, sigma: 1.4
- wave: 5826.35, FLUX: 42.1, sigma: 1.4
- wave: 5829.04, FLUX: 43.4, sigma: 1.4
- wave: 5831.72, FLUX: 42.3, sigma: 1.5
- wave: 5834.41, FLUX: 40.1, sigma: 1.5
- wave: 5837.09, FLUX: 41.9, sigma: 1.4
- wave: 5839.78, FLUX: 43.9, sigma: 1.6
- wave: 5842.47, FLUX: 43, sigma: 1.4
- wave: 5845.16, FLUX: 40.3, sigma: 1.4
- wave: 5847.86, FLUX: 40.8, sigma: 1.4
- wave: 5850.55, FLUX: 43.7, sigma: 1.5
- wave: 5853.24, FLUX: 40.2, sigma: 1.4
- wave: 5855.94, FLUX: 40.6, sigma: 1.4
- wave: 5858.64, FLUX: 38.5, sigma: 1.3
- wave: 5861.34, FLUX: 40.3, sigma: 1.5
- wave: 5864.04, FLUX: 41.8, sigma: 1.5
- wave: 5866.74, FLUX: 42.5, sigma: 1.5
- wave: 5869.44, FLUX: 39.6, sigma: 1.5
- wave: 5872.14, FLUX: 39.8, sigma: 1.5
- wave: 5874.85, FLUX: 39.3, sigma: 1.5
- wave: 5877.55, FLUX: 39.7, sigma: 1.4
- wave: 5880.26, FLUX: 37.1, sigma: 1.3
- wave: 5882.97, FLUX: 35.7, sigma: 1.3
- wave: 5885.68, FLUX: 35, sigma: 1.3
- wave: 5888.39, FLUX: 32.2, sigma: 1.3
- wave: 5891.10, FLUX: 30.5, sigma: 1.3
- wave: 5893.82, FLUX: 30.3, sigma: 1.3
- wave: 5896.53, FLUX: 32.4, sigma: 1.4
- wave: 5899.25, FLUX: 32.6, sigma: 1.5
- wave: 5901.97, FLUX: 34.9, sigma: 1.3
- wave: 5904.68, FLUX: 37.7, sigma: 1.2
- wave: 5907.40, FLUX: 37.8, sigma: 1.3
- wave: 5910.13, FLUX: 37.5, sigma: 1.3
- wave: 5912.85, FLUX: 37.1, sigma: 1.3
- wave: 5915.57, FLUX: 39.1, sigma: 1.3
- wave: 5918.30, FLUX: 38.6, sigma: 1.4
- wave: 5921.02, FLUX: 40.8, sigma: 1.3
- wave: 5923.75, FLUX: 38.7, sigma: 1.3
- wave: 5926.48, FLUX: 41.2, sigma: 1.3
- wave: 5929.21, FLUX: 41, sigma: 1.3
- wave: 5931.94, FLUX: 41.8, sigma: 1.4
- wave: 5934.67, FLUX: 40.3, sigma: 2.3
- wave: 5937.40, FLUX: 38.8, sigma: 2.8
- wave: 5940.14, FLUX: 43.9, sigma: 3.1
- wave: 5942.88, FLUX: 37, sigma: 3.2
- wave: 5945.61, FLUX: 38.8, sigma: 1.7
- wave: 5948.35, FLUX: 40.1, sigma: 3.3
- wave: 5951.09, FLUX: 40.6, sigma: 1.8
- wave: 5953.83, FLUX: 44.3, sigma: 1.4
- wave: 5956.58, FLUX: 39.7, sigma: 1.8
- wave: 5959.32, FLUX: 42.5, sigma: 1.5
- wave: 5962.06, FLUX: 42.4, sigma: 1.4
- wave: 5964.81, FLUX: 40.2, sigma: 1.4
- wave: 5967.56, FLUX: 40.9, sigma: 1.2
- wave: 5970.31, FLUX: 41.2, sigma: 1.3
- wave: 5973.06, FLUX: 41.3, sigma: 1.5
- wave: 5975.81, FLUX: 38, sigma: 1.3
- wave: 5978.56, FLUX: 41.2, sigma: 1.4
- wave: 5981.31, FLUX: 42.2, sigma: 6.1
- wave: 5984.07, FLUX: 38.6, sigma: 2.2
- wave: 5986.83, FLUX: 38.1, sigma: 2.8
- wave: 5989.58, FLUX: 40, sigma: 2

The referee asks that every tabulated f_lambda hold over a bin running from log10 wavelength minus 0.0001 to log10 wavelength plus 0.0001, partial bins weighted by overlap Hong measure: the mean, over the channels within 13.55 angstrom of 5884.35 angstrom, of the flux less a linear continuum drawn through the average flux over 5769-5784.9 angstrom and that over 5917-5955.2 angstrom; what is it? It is -4.7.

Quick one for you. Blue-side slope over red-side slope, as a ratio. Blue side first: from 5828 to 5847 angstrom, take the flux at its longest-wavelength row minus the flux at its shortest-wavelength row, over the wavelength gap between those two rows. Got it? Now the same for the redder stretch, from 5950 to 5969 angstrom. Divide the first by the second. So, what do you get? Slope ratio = -10.6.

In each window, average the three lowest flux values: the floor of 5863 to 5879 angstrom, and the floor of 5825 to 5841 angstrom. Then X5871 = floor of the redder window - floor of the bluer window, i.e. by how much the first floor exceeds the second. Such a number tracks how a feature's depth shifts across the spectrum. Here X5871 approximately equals -1.8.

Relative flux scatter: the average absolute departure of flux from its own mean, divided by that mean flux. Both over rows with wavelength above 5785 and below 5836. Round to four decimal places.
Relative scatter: 0.0236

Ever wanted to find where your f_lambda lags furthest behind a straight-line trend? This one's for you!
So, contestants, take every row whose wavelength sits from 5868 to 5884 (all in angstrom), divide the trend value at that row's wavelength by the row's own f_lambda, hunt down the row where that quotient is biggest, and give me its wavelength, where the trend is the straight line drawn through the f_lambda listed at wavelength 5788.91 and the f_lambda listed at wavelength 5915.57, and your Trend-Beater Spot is 5882.97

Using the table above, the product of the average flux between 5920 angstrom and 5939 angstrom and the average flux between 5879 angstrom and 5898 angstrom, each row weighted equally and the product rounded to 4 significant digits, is 1345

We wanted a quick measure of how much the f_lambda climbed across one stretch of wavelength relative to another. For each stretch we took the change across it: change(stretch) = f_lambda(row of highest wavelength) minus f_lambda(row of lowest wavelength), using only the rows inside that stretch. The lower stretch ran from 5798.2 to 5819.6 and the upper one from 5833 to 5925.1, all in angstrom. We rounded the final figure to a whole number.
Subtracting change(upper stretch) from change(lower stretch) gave 1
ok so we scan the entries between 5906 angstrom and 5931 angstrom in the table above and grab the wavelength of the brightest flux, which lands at 5926.48 angstrom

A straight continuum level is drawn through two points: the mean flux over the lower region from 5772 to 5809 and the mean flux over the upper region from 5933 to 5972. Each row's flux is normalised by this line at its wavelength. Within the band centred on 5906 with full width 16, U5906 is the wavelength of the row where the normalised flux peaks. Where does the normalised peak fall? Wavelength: 5907.40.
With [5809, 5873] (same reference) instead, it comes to 5839.78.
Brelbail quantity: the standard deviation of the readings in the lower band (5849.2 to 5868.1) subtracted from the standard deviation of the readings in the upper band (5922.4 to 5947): 0.4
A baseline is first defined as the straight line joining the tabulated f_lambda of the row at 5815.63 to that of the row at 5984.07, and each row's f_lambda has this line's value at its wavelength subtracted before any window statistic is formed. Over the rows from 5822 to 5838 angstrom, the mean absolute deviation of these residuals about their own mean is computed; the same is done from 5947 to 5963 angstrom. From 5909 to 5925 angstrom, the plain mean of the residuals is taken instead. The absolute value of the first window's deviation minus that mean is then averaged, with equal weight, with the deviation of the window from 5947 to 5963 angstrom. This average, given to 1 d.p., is 1.9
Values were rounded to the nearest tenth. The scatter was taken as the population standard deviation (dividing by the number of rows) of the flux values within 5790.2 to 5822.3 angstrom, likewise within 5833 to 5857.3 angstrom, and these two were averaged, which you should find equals 1.3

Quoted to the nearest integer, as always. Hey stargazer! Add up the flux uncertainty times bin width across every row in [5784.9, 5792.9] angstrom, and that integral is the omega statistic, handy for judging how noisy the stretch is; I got 11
